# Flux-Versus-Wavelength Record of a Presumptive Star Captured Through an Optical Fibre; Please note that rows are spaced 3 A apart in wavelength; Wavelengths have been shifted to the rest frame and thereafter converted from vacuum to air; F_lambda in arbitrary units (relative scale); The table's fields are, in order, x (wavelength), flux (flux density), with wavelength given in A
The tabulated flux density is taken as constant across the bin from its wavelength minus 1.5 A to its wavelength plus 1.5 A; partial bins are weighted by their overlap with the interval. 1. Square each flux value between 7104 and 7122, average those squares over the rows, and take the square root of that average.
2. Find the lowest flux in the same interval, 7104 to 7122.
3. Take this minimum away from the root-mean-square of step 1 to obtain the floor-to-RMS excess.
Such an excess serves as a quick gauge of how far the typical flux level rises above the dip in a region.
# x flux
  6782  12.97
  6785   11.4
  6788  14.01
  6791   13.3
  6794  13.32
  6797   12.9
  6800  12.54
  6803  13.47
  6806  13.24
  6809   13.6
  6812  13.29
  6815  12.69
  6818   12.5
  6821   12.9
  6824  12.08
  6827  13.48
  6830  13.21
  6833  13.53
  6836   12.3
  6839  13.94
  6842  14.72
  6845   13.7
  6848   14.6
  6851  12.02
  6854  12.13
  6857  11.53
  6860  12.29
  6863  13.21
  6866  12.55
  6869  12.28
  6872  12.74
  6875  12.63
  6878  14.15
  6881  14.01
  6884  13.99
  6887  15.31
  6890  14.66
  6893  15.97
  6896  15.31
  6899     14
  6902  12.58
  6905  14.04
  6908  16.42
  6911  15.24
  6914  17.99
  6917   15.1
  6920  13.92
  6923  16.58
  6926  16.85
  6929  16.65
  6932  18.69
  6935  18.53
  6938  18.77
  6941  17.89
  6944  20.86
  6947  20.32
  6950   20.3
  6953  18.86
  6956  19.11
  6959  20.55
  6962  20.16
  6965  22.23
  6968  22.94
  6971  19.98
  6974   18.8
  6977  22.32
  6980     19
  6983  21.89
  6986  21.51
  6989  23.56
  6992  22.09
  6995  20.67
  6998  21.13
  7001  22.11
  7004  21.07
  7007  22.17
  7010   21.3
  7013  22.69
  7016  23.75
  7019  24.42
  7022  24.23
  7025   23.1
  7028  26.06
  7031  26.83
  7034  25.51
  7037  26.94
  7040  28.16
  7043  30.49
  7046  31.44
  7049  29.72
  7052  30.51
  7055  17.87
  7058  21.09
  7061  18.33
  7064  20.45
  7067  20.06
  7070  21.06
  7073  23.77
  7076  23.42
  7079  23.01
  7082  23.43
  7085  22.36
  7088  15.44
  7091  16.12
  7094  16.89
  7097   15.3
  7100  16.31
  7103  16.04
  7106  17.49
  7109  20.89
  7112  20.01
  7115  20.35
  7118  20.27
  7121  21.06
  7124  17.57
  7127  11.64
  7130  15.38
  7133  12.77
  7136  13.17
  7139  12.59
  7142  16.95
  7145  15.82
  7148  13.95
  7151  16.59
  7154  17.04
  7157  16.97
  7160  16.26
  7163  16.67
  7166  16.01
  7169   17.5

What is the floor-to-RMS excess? 2.6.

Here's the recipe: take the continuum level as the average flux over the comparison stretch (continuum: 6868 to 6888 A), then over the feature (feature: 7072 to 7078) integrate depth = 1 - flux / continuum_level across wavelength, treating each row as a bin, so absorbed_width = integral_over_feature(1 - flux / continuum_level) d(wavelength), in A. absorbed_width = -4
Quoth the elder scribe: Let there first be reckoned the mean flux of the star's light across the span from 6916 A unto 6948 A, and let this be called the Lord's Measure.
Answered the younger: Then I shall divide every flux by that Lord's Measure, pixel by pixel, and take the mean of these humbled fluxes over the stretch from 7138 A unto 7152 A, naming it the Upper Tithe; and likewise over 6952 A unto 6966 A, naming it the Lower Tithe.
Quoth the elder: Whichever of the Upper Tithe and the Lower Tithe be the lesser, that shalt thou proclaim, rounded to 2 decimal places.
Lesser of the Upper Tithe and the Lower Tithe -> 0.86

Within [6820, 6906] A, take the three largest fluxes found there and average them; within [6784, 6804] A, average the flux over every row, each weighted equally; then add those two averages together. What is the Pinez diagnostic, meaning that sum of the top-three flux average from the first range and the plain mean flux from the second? 28.5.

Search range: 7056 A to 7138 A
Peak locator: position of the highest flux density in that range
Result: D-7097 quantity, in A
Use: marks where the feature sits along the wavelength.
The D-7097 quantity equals 7073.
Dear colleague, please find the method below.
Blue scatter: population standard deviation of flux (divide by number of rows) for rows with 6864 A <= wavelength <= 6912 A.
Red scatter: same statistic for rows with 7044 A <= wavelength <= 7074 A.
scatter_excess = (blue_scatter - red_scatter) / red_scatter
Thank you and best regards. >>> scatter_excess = -0.74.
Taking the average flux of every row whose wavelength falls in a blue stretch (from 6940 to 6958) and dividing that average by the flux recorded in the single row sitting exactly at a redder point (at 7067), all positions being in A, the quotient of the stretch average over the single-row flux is 1.0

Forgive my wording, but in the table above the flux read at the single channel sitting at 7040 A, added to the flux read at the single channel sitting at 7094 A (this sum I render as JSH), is 45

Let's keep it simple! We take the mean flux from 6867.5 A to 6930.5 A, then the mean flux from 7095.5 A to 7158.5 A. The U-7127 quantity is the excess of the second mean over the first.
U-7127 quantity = 2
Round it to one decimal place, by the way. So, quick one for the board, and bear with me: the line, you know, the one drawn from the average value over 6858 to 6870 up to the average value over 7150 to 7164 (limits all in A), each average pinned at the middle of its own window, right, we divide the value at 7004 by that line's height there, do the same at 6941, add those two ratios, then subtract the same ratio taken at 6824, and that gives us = 1.8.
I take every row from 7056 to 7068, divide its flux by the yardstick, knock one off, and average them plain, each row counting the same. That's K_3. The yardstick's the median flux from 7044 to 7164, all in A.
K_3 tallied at 0.1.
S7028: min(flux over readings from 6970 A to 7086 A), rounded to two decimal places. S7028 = 17.87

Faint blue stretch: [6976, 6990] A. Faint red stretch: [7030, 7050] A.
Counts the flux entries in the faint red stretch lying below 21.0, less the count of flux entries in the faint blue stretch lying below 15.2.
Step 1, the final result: 0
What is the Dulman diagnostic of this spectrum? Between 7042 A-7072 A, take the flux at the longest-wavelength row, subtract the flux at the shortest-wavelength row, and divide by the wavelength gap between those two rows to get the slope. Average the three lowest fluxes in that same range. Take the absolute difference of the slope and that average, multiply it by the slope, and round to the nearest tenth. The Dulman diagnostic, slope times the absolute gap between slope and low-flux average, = -6.7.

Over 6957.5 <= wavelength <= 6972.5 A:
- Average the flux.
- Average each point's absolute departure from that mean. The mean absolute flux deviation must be 1.1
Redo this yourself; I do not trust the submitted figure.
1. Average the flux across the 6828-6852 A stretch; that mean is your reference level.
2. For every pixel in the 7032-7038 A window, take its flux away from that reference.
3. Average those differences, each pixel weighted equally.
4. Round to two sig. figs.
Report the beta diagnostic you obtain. -13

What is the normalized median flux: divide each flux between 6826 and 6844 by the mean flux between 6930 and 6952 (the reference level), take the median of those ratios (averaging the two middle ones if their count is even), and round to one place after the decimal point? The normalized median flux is 0.7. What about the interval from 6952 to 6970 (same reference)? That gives 1.1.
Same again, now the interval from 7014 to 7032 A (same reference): 1.3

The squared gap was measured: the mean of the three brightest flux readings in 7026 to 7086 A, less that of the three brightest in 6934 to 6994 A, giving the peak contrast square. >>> 62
